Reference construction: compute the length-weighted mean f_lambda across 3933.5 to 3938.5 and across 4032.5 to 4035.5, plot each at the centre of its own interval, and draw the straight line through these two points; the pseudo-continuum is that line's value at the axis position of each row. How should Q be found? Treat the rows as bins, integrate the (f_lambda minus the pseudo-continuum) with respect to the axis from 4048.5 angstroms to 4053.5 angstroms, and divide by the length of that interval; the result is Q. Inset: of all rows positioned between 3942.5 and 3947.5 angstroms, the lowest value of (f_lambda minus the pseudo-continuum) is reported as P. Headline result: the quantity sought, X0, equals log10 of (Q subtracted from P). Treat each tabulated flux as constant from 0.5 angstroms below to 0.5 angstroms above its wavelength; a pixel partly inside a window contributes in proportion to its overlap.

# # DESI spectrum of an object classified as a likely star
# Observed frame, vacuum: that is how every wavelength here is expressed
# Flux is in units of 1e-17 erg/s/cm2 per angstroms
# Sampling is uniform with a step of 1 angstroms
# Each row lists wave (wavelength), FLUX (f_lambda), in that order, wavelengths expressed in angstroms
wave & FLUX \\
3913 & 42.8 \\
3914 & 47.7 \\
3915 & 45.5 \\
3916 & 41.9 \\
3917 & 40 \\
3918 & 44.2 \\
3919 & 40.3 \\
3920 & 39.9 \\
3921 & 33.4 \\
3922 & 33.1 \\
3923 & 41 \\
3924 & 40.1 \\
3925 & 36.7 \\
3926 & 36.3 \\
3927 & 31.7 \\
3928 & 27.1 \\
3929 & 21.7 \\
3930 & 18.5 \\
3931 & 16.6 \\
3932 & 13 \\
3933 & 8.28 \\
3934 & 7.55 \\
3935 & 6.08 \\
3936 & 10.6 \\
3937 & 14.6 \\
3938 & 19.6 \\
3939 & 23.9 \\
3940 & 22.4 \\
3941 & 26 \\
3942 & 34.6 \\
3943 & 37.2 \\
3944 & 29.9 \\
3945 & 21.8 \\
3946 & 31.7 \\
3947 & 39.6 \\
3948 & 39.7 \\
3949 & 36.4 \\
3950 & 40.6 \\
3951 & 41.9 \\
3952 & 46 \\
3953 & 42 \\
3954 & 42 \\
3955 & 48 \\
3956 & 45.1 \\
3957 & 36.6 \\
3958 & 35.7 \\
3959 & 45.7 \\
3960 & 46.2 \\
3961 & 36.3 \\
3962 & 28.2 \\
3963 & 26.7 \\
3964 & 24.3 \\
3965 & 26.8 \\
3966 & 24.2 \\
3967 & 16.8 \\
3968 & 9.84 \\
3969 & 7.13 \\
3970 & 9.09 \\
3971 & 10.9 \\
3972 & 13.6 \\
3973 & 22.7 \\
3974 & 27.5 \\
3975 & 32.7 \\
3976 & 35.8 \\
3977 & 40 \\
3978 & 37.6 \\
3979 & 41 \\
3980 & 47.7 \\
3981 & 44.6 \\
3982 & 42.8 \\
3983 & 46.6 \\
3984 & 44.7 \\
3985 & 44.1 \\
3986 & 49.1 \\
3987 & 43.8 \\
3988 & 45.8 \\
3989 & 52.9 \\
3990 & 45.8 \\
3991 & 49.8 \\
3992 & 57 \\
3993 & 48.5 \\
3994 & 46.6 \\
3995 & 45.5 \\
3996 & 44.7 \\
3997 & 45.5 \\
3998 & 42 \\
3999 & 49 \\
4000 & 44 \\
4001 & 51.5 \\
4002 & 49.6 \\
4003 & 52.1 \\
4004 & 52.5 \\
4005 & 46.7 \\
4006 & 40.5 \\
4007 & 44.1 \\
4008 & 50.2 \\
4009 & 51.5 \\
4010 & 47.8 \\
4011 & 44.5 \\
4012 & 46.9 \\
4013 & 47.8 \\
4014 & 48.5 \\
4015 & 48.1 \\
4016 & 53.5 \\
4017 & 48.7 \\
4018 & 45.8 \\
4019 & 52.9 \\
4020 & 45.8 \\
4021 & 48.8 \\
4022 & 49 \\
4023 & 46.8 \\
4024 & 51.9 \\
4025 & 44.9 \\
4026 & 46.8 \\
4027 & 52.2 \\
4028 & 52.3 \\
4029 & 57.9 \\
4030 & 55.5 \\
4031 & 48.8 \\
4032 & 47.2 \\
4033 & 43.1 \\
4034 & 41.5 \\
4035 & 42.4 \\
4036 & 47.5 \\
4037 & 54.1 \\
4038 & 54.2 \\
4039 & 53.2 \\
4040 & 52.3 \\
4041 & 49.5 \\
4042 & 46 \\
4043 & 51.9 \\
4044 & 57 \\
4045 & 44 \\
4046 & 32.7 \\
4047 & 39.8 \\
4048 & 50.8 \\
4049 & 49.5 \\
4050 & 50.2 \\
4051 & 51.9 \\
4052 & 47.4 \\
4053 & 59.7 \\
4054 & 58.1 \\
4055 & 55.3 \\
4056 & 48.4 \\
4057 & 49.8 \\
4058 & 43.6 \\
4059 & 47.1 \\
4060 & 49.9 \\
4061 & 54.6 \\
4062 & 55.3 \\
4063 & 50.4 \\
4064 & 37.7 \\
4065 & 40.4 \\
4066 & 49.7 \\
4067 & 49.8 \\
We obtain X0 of 0.51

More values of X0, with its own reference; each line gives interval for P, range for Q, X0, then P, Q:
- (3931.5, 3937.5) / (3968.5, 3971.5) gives 0.90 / -5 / -13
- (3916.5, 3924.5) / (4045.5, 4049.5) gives 1.46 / 26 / -3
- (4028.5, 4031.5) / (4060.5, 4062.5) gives 0.53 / 7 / 4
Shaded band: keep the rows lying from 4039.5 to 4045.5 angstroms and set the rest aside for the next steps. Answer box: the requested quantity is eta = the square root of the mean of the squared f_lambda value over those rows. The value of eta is 50.3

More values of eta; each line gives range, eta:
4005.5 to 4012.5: 46.6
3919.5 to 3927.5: 36.7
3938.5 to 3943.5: 29.4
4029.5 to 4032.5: 50.6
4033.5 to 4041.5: 49.6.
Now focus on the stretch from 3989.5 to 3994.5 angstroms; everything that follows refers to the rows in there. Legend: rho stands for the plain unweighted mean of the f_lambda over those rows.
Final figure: 50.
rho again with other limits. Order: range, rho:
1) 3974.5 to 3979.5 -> 37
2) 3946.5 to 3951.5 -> 40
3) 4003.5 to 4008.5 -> 47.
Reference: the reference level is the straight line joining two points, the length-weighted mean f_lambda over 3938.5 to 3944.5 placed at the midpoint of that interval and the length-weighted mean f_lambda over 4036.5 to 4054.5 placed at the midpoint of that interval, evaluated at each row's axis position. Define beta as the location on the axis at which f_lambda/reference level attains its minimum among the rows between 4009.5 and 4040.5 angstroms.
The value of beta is 4034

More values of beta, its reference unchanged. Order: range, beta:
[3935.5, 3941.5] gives 3936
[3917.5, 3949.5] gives 3935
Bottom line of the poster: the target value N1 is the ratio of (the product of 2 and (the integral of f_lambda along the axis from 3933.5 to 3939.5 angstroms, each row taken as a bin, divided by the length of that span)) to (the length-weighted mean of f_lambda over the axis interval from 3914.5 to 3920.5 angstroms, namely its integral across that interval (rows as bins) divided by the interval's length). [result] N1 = 0.7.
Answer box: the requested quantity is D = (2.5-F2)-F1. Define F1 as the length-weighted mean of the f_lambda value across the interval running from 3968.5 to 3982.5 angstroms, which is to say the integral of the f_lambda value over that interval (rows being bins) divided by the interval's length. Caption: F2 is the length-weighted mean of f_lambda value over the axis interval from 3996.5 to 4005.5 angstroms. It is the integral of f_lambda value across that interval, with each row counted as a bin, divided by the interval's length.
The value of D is -75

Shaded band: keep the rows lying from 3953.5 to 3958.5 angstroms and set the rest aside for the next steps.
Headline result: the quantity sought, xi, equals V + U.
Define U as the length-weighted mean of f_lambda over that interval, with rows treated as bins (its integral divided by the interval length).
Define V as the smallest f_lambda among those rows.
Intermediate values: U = 41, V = 35.7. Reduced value 77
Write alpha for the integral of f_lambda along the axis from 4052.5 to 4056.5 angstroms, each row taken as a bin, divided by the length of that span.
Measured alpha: 55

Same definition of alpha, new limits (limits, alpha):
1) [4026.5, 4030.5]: 54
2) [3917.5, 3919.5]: 42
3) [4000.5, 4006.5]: 49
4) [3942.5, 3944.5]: 34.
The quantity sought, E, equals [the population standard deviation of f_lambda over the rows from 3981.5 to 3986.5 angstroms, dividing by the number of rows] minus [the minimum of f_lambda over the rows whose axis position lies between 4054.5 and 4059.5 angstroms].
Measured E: -41.4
